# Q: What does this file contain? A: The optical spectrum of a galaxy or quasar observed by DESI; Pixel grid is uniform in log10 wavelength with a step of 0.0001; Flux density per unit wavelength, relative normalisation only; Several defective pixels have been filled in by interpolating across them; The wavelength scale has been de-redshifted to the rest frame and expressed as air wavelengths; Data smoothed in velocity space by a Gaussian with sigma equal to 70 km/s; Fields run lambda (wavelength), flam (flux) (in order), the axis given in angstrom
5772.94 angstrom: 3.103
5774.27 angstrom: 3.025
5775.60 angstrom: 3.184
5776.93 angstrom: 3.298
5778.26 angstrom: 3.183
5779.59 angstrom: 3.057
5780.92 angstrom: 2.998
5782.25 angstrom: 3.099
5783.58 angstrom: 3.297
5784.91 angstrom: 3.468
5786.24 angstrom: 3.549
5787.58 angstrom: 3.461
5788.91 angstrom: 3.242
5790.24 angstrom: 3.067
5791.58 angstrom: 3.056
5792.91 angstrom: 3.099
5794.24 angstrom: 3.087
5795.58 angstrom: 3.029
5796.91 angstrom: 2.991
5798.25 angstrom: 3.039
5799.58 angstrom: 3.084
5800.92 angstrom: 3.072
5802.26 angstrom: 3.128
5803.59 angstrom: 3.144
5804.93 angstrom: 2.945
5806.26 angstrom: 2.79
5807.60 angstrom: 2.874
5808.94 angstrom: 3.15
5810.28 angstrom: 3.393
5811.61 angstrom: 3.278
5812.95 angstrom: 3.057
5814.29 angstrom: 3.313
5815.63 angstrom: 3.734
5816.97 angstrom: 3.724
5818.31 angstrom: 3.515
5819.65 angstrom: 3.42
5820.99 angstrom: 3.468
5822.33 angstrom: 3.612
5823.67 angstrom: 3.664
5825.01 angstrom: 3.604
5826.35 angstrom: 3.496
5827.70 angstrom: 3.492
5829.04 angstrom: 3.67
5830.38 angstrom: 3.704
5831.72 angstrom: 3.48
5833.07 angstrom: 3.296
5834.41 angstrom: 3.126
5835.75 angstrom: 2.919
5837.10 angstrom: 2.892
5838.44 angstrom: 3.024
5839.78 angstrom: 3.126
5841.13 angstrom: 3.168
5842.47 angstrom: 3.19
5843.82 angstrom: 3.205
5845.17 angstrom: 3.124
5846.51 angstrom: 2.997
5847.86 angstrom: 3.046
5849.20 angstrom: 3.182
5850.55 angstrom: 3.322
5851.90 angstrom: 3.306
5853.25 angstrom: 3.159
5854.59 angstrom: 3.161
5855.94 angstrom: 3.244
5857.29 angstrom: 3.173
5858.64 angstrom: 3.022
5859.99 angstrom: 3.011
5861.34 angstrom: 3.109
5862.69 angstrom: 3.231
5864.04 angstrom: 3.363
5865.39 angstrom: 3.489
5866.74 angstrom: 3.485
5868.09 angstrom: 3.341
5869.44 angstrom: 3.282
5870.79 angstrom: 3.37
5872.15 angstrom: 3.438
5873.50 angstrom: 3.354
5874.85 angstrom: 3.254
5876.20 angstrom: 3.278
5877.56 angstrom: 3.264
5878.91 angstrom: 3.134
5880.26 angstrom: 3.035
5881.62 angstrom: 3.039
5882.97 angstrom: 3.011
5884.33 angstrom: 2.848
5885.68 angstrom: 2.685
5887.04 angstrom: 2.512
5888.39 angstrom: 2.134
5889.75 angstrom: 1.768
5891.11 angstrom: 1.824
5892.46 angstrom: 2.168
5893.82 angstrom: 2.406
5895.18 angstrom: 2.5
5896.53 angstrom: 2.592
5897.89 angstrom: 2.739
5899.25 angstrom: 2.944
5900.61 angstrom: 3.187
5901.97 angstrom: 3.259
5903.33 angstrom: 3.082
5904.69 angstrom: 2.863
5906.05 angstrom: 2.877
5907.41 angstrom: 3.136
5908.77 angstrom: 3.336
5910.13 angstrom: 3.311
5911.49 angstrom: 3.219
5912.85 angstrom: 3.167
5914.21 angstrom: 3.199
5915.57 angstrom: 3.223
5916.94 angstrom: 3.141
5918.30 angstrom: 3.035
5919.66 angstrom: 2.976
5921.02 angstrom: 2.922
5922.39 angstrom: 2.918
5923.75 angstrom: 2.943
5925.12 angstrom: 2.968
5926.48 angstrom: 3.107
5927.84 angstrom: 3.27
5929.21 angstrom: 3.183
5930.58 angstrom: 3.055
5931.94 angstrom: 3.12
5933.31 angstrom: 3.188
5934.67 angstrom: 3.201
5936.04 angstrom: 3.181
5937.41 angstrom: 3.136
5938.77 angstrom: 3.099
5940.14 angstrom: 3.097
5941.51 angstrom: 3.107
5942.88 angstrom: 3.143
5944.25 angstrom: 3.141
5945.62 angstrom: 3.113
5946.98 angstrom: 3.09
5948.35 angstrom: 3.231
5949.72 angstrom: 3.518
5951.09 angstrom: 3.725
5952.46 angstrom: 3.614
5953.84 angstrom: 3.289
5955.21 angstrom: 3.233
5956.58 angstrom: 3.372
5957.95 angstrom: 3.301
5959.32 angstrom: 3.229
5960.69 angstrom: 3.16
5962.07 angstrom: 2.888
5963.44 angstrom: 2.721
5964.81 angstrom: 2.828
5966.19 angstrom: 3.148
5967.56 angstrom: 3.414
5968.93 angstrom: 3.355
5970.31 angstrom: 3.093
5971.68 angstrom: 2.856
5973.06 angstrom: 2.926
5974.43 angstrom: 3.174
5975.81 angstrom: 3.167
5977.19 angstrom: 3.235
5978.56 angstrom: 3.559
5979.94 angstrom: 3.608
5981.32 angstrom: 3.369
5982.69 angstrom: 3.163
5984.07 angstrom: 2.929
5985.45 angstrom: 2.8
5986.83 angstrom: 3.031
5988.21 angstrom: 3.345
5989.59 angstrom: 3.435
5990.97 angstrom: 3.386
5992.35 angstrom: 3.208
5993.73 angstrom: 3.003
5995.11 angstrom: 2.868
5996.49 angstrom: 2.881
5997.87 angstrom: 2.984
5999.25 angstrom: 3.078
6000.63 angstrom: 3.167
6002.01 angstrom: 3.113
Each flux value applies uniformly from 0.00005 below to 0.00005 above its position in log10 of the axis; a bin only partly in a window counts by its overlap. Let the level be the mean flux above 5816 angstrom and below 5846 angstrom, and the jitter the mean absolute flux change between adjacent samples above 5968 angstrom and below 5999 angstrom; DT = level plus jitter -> 3.52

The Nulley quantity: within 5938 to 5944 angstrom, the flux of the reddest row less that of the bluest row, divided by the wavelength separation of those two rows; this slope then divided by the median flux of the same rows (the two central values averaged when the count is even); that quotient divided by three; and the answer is 0.001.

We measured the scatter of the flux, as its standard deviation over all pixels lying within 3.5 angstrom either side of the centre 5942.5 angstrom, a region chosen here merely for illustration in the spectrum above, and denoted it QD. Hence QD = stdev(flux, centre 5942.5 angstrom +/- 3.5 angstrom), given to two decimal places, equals 0.02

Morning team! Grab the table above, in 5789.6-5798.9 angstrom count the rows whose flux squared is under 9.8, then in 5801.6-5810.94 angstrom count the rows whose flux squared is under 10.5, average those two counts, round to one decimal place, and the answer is 6.5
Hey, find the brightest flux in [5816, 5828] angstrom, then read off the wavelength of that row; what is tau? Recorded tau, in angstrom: 5816.97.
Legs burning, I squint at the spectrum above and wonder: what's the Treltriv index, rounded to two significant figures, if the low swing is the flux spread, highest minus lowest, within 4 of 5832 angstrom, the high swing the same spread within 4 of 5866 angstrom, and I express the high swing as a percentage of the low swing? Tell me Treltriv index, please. 33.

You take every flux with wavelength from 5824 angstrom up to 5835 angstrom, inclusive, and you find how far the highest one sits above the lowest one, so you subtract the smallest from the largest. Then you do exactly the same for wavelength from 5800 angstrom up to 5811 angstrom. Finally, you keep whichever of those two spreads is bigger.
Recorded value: 0.6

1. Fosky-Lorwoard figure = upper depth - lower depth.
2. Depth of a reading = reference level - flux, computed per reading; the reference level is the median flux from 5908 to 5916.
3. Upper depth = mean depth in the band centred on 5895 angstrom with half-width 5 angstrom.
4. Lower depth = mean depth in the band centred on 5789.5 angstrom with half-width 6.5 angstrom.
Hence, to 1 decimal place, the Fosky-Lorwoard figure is 0.8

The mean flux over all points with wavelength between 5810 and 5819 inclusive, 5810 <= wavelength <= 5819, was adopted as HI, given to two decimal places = 3.43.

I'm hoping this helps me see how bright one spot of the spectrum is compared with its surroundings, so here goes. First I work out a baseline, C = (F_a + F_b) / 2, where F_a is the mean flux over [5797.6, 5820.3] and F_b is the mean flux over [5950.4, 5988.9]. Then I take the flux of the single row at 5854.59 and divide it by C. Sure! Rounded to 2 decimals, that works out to 0.99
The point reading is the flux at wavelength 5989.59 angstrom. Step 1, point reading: 3.435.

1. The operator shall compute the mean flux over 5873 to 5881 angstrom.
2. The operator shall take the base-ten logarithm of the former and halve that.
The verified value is 0.254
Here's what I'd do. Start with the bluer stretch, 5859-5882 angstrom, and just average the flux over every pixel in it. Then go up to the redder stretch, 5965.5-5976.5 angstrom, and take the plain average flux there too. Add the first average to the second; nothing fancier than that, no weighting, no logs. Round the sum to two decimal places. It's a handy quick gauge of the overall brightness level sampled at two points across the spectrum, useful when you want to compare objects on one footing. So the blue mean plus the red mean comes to 6.40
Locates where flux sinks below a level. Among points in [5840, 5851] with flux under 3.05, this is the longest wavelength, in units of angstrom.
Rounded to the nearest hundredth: 5847.86 angstrom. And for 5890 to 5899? 5897.89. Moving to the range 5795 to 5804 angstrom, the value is 5798.25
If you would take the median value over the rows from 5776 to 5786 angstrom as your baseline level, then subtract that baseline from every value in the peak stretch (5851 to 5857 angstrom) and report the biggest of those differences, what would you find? 0.12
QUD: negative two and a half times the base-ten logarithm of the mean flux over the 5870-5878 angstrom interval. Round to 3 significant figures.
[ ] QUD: -1.30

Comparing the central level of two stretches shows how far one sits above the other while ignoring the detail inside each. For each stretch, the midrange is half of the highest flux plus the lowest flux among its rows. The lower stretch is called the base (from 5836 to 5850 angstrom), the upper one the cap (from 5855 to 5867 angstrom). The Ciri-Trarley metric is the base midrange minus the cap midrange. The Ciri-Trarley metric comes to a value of -0.20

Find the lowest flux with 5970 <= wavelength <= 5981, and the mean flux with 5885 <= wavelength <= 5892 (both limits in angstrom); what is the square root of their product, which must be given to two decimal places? 2.50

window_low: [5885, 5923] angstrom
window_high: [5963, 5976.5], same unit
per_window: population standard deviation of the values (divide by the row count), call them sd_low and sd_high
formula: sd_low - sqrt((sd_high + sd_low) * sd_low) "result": -0.10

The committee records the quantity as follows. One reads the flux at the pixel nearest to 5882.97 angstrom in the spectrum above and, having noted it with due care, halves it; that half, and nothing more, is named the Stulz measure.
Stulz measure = 1.51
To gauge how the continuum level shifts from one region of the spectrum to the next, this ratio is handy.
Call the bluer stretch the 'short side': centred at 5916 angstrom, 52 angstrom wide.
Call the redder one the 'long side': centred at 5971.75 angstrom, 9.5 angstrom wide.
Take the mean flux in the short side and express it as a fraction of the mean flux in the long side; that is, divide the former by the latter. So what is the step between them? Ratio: 0.95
